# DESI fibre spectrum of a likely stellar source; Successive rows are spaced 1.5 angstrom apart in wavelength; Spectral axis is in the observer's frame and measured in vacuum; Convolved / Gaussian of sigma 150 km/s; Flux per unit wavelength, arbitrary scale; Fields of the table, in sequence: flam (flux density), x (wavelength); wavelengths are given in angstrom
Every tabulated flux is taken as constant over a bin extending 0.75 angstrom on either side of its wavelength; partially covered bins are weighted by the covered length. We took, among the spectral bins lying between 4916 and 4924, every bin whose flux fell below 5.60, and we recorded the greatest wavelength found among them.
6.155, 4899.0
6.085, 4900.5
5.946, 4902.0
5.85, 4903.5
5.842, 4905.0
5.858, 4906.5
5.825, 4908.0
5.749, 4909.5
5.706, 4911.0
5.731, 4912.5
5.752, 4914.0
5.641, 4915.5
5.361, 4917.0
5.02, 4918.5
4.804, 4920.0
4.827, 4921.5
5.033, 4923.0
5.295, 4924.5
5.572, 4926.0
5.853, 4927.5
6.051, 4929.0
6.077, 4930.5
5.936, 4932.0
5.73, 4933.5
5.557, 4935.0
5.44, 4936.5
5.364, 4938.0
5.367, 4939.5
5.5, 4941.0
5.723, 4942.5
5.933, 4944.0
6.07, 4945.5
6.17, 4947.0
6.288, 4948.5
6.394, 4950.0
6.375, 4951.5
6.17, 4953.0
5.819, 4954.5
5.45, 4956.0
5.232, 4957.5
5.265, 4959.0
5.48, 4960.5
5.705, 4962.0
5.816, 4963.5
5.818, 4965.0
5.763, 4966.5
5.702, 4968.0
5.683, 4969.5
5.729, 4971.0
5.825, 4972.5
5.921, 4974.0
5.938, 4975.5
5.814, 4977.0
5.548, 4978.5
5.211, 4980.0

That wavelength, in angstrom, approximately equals 4923.0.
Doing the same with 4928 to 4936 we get 4935.0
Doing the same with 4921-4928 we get 4926.0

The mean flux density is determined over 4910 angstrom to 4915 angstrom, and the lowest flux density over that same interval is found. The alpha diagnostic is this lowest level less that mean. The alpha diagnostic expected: -0.02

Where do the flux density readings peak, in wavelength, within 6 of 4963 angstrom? 4965.0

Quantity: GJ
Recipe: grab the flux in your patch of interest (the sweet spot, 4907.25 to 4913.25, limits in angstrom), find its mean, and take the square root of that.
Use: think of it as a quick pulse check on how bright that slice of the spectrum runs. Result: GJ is 2.40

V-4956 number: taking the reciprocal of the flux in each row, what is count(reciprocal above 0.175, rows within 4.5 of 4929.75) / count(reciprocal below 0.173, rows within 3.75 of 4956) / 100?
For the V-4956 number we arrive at 0.005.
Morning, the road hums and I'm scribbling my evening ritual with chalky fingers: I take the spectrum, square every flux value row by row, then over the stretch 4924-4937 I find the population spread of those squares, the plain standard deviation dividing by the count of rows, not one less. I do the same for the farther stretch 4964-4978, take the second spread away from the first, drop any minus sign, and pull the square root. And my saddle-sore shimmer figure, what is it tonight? 1.4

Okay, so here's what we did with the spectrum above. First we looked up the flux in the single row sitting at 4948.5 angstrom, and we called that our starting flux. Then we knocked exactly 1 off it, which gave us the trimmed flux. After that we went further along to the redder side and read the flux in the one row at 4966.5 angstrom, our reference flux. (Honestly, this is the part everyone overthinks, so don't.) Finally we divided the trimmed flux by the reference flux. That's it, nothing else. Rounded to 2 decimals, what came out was 0.92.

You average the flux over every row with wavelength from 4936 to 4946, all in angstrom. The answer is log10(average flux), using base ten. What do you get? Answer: 0.750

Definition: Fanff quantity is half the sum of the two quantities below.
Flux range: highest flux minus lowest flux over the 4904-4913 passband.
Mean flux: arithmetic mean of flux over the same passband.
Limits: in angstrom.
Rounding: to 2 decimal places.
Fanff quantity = 2.97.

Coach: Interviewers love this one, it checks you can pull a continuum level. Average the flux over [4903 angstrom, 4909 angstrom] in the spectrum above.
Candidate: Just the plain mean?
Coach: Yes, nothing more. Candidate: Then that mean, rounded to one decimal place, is 5.8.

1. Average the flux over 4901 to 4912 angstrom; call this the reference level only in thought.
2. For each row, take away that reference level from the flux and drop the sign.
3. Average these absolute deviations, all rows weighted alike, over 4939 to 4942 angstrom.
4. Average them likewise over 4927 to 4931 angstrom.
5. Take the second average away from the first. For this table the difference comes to 0.2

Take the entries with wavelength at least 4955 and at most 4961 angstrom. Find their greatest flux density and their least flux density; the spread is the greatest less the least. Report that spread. 0.25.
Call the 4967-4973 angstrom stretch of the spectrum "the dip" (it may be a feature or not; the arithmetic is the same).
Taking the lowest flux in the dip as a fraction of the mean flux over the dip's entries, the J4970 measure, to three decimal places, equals 0.991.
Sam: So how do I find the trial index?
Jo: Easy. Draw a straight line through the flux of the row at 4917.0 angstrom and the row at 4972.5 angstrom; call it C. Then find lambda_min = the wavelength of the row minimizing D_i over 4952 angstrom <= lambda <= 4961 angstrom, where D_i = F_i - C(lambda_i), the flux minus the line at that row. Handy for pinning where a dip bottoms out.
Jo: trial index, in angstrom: 4957.5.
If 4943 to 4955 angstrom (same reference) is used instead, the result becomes 4954.5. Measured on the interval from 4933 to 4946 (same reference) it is 4939.5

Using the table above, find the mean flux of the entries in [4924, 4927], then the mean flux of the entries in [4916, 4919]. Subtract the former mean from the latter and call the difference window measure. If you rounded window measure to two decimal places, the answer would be -0.24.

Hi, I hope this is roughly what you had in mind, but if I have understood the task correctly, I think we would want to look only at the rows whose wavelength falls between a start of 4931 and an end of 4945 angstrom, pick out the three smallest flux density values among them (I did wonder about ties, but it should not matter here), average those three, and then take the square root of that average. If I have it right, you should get 2.32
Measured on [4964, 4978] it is 2.39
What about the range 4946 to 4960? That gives 2.31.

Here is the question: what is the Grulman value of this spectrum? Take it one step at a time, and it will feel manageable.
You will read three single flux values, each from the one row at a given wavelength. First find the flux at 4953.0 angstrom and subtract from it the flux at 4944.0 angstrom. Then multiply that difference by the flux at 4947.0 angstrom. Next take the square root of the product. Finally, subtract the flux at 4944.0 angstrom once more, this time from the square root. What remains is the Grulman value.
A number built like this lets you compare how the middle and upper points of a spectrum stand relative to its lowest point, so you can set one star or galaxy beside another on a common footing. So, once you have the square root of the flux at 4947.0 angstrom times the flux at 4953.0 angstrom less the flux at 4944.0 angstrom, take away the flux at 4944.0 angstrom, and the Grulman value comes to -4.7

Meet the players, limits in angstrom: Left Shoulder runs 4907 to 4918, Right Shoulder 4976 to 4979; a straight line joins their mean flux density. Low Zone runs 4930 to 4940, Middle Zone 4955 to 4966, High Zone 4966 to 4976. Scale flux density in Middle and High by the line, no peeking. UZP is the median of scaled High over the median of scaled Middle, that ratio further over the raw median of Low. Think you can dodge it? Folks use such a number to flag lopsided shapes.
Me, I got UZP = 0.189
